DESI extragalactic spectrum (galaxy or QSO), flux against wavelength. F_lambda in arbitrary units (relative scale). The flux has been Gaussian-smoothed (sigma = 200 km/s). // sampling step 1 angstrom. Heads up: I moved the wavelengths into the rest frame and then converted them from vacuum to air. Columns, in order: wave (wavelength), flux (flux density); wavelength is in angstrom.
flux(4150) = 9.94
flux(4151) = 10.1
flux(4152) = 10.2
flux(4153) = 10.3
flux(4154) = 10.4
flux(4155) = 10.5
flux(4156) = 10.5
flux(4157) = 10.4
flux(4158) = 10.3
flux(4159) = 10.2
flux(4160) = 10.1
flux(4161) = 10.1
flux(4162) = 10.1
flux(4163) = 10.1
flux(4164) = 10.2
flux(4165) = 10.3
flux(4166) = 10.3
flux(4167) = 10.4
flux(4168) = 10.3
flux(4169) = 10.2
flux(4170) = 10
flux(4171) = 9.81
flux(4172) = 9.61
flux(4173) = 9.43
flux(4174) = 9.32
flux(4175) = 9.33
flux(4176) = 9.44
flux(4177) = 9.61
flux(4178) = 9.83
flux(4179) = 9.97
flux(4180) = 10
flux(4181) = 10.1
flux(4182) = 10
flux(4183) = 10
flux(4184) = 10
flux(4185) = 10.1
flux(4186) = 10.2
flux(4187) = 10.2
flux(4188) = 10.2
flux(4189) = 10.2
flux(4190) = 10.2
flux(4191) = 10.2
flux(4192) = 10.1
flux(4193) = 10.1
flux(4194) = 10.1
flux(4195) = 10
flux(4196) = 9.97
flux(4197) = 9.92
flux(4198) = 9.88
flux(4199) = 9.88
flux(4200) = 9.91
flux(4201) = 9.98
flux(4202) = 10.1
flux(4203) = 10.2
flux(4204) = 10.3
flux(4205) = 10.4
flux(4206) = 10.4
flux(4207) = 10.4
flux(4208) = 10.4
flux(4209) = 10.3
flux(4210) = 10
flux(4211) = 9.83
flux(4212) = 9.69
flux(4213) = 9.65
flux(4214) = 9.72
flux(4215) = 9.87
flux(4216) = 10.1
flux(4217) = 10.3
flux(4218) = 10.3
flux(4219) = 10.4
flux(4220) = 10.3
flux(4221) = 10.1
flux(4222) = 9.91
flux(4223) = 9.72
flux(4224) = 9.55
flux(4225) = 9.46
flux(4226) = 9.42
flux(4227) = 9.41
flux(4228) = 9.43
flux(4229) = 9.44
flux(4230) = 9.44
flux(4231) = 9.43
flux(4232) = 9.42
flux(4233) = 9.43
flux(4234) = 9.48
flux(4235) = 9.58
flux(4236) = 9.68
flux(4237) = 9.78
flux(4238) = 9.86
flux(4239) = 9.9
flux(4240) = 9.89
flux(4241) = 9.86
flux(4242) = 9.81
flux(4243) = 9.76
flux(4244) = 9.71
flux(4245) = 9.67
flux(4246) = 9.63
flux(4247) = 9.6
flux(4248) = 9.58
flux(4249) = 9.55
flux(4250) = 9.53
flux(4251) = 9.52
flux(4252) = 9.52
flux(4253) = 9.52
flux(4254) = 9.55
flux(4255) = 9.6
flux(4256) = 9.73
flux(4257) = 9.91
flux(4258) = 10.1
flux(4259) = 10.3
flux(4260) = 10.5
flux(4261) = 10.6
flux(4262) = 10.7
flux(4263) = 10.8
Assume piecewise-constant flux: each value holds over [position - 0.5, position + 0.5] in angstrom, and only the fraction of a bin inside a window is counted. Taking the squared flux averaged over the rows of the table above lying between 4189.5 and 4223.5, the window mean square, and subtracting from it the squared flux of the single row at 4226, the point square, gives 13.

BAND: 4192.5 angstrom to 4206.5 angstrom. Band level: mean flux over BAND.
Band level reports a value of 10.1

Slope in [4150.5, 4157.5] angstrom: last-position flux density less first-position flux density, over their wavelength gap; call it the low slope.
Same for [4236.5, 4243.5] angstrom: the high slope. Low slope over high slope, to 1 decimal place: -15.0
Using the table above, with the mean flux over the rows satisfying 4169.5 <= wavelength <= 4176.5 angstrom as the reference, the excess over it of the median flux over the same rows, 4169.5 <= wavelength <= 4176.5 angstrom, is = -0.12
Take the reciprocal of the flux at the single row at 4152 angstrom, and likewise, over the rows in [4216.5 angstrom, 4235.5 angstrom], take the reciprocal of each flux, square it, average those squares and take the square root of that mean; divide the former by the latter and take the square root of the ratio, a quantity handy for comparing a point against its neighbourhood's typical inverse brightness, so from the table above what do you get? 0.97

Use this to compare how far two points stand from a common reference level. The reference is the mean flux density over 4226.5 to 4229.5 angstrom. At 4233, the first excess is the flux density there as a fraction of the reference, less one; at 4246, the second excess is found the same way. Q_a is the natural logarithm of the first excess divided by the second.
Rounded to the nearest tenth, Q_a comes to -4.1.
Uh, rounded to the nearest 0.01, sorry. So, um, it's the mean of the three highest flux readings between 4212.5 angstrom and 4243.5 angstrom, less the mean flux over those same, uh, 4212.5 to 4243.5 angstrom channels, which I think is 0.58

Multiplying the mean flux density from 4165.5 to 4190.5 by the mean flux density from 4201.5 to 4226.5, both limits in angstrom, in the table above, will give 99.8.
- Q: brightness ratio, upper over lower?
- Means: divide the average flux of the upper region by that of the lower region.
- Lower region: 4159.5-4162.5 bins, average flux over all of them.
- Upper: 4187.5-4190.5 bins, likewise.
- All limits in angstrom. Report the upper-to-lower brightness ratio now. 1.01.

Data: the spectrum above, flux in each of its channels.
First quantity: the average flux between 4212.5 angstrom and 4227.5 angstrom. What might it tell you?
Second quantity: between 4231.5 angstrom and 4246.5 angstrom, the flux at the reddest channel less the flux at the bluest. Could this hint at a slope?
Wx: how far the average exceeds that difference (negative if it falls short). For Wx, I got 9.7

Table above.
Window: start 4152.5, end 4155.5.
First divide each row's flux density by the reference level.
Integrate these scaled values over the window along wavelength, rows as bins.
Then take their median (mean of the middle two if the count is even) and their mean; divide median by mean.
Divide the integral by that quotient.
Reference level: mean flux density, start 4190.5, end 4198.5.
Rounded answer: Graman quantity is 3.11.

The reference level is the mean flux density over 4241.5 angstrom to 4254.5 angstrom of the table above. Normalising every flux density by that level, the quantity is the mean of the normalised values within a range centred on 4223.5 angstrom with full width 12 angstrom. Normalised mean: 1.02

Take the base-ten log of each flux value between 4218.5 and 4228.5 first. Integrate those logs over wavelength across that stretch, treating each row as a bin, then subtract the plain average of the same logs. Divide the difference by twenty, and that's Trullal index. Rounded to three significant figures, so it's 0.445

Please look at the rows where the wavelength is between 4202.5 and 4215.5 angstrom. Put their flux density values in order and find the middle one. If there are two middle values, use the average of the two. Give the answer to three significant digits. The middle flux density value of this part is 10.2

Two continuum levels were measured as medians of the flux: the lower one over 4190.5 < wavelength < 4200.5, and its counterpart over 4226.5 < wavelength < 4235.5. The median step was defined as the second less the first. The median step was -0.6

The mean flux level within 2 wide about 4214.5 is 9.8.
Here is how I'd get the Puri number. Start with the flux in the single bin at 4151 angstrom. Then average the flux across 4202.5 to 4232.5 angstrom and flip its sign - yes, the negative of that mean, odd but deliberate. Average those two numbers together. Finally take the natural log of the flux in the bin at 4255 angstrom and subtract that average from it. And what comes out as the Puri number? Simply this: 2.2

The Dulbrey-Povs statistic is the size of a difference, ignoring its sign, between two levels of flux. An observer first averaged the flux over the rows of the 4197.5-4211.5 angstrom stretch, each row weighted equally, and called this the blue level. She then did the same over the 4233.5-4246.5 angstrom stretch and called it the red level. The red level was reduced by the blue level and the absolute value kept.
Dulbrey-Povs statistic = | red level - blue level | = 0.40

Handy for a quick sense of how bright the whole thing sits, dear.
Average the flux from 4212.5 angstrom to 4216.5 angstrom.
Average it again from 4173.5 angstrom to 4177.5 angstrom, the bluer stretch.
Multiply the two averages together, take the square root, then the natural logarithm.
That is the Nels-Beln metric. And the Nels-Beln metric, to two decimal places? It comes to 2.26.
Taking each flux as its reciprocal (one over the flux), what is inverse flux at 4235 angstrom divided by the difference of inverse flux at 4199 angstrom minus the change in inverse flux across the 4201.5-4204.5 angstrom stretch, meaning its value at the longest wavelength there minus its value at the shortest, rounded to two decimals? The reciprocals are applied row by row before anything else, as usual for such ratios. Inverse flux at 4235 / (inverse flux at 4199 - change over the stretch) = 1.01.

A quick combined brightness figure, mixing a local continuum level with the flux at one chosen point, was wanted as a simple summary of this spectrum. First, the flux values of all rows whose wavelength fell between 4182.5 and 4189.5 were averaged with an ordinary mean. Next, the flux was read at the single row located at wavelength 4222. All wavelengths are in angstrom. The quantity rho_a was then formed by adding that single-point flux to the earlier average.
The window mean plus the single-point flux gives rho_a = 20.0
